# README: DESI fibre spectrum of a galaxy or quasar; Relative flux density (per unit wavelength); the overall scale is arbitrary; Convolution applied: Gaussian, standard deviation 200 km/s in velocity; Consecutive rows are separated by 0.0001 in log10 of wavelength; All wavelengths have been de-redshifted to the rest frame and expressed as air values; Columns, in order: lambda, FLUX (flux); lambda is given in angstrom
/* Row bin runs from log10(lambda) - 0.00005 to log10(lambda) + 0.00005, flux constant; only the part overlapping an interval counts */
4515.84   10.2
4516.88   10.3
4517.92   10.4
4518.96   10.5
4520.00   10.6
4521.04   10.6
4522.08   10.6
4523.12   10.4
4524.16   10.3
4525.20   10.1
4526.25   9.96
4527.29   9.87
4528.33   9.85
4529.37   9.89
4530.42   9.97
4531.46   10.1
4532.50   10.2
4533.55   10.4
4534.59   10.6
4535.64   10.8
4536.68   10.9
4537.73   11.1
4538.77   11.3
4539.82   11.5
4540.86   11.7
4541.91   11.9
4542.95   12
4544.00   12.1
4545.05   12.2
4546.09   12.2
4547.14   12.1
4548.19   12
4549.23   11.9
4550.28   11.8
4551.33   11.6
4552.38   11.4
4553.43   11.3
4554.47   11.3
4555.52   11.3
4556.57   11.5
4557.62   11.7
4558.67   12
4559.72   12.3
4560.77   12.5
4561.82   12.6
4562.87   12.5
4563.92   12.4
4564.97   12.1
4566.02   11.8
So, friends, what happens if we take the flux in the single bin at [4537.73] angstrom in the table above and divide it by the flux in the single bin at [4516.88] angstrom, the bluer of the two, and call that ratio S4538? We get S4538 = 1.08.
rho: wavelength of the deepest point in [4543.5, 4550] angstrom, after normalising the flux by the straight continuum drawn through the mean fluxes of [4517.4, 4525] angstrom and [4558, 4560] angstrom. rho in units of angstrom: 4549.23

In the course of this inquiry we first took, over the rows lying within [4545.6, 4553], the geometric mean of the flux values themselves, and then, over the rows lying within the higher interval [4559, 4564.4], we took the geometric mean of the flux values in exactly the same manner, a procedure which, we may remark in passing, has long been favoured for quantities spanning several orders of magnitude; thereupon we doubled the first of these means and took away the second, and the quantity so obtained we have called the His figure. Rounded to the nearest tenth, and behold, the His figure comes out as 11.2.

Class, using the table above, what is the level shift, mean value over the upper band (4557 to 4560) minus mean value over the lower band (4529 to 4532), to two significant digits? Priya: 2.0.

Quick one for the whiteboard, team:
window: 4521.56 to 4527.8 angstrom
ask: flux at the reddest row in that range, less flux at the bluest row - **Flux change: -0.7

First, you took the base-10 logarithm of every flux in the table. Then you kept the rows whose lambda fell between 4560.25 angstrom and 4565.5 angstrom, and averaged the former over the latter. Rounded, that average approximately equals 1.09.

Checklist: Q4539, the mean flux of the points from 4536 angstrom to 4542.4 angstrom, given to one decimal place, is 11.4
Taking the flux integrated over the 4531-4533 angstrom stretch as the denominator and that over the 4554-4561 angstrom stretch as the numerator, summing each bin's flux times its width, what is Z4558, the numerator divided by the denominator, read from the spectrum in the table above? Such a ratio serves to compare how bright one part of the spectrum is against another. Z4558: 4.1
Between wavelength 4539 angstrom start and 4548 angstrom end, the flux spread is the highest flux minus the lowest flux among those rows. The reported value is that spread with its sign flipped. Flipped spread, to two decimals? -0.70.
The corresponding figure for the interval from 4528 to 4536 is -0.95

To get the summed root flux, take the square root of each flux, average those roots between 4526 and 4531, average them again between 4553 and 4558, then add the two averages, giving 6.53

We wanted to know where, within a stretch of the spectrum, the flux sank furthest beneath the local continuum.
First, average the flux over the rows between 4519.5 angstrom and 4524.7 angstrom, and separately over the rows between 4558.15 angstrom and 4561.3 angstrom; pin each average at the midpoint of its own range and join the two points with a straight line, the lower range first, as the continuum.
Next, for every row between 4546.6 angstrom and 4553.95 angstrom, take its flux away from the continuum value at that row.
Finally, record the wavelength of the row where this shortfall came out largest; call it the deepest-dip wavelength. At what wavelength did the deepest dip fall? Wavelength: 4553.43 angstrom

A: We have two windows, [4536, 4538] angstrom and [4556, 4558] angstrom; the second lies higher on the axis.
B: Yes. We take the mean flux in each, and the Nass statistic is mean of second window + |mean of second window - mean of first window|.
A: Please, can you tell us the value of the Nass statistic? 12.2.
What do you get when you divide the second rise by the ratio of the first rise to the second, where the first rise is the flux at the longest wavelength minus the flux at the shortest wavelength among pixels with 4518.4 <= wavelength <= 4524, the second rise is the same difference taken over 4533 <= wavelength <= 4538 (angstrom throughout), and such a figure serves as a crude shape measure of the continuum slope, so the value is -4.9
